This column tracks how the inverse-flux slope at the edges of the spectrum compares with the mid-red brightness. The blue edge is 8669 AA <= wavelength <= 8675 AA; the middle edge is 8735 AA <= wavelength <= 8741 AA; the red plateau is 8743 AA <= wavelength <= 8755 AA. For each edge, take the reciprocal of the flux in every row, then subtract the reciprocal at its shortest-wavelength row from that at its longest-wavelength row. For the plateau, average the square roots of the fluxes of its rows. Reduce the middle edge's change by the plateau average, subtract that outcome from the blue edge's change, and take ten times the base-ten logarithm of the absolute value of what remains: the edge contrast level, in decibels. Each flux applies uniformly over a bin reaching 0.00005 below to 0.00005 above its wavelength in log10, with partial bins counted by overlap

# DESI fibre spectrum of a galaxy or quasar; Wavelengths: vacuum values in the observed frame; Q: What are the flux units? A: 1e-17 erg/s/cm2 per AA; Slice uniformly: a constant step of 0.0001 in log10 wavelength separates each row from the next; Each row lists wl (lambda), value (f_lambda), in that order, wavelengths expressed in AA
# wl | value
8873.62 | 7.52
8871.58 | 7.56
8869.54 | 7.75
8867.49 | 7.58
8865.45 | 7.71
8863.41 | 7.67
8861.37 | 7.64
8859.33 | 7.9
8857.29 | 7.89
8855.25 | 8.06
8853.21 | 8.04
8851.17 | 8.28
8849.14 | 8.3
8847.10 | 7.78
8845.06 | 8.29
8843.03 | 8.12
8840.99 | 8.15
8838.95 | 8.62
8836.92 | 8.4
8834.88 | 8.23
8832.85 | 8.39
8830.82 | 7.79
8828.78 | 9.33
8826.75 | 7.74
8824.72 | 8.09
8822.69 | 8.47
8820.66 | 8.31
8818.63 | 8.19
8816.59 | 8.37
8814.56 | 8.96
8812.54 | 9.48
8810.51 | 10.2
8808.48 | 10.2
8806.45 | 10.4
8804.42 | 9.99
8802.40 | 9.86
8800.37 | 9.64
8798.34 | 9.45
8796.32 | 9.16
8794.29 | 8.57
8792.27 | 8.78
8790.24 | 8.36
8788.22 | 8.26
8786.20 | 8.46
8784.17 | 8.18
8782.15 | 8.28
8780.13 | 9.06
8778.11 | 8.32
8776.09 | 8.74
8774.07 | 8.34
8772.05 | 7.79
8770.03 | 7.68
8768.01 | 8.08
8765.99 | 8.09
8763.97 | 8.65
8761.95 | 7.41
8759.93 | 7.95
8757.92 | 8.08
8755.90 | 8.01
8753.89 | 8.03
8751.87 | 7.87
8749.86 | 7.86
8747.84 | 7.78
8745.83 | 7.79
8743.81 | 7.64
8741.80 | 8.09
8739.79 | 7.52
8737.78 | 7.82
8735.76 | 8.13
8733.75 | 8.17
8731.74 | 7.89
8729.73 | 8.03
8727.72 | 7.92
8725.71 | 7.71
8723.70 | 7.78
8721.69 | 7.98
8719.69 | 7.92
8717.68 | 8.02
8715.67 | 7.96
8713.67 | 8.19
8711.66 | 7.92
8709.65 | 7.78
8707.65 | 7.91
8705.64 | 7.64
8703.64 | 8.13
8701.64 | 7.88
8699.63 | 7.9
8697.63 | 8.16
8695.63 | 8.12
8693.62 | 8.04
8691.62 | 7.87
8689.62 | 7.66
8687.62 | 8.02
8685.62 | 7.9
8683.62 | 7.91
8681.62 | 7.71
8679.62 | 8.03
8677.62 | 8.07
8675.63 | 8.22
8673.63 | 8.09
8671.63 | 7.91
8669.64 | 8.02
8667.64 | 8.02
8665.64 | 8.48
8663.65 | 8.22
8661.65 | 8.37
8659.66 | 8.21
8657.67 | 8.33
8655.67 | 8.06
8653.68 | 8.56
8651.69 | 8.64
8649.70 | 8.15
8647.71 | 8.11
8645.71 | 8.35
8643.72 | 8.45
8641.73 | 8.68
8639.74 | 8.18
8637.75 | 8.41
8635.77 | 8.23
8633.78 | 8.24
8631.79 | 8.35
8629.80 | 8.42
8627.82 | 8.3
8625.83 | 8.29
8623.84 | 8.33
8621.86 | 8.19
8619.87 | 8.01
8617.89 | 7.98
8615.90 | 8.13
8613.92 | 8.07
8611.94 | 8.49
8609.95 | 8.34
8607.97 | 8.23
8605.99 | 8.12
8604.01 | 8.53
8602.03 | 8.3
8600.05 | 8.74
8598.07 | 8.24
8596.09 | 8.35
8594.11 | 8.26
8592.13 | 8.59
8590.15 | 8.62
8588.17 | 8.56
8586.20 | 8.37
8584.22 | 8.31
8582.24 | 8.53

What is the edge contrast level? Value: 4.45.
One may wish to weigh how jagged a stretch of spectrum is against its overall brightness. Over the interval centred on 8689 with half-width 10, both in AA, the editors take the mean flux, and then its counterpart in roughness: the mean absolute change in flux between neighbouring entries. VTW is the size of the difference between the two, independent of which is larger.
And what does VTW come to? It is 7.77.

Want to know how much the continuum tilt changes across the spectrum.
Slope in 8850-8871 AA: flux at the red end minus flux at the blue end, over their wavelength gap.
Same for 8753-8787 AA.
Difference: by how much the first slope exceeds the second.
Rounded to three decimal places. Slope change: -0.042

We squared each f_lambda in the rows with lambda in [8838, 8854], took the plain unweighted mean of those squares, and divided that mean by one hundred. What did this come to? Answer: 0.67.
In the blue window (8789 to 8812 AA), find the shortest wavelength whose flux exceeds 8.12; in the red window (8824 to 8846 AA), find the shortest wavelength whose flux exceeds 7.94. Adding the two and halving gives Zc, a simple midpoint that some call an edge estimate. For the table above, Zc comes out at 8807.5 AA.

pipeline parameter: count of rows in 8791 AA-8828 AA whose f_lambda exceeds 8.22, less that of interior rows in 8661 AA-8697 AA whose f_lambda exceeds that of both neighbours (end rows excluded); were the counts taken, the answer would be 11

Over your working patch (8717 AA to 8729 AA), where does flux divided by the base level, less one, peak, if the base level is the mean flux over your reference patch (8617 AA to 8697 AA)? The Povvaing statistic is 8717.68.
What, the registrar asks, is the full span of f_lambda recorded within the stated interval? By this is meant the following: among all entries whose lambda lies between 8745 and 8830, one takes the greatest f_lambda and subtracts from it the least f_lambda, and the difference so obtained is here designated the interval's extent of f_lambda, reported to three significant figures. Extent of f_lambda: 2.99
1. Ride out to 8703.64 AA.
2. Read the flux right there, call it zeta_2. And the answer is 8.13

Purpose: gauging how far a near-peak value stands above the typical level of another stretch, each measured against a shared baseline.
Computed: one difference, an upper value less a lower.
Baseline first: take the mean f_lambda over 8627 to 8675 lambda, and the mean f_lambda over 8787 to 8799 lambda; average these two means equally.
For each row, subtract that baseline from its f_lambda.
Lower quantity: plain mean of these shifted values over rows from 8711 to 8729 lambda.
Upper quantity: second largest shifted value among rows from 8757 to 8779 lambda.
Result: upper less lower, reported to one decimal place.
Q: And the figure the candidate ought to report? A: 0.7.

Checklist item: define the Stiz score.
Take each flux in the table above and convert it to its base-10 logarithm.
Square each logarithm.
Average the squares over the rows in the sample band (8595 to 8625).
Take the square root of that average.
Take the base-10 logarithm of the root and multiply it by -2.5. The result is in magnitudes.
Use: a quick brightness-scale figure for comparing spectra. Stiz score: 0.094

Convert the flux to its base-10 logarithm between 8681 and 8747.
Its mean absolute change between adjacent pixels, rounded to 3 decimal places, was 0.011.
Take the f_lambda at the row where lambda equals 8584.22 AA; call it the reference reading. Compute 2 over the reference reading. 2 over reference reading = 0.241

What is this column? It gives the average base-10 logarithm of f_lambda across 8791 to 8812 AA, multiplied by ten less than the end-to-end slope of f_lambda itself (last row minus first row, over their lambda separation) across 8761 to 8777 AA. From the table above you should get -9.7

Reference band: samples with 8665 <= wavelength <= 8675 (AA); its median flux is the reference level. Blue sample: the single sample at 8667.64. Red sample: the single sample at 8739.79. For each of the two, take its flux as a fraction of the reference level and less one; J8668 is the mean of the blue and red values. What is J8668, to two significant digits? -0.031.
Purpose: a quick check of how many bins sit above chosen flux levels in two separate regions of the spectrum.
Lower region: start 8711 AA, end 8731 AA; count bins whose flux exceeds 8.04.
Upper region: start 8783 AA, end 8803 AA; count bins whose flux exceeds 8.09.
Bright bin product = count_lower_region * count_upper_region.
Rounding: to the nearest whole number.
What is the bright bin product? 10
